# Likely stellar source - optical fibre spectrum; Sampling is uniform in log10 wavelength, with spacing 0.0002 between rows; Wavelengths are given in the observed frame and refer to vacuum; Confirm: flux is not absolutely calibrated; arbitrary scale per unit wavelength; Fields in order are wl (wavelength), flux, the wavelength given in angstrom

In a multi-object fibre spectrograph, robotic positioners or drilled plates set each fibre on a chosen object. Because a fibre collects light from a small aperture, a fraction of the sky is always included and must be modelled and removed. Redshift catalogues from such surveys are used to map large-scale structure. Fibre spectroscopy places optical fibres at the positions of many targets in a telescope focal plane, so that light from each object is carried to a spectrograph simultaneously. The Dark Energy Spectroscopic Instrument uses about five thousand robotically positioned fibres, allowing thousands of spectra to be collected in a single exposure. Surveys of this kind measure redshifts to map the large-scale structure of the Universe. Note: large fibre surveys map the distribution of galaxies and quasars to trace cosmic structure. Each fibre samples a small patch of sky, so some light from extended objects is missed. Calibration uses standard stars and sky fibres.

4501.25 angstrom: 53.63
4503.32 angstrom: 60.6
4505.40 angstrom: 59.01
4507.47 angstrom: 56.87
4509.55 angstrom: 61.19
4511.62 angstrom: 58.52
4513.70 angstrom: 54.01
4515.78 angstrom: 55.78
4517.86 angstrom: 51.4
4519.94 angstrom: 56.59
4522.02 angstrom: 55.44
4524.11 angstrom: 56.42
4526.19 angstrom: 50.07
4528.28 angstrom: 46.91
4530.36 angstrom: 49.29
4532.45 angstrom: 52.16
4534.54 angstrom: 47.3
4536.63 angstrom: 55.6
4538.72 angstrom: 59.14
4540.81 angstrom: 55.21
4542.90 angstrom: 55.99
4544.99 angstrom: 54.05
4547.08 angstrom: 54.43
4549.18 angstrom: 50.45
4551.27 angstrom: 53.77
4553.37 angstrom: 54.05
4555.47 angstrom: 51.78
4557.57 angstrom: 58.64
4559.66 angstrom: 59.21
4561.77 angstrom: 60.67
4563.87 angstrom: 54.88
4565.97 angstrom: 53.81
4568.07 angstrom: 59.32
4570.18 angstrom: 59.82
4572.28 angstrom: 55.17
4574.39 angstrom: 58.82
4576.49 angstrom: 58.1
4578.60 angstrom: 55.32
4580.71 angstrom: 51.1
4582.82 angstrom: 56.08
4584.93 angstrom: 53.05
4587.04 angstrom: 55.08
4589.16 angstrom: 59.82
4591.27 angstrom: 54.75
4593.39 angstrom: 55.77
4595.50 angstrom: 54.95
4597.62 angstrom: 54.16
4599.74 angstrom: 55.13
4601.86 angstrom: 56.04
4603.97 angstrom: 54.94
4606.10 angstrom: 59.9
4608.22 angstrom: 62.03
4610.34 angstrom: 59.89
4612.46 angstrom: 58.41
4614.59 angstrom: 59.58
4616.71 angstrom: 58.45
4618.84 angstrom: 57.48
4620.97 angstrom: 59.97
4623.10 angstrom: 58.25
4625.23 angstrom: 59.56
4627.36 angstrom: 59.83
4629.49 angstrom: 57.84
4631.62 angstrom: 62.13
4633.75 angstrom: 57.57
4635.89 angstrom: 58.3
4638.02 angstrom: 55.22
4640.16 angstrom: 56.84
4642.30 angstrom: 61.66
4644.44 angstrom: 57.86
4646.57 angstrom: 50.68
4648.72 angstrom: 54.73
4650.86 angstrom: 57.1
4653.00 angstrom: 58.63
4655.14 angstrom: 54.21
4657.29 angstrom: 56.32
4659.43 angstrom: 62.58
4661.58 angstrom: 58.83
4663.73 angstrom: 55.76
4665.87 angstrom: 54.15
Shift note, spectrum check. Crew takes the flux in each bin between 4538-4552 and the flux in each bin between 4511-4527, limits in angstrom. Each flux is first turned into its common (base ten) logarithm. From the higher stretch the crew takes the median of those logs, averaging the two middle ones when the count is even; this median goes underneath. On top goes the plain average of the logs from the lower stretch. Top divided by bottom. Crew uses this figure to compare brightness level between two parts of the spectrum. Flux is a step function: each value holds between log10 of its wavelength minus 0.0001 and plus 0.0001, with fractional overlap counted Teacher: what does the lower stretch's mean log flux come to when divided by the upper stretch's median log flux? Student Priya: 1.001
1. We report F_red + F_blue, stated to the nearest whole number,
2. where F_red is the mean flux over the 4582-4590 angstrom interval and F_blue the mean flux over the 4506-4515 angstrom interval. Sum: 114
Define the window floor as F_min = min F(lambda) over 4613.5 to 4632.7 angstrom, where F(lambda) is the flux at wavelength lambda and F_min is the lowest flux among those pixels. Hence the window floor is 57.48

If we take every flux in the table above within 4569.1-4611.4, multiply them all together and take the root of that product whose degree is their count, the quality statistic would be 56.4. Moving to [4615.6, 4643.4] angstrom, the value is 58.7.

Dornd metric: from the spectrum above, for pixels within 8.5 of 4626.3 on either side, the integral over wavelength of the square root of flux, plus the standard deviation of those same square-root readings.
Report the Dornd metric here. 131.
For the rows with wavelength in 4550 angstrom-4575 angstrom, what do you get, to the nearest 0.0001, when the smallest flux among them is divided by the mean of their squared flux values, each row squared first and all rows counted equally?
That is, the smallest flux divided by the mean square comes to 0.0161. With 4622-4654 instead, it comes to 0.0152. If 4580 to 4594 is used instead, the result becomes 0.0168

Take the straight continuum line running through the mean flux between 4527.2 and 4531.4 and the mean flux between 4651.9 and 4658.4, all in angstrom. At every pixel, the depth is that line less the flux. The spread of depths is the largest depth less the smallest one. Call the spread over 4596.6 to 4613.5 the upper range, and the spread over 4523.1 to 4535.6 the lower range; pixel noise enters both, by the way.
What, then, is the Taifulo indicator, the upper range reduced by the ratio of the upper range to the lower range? 6.4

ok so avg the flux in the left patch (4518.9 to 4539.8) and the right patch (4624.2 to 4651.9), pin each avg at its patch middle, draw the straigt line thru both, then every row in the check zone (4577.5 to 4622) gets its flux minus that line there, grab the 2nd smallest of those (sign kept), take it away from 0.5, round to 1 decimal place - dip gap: 2.8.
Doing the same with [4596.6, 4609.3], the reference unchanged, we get 1.7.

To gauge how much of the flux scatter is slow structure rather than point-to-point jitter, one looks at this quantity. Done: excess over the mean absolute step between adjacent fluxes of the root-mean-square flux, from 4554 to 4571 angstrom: 54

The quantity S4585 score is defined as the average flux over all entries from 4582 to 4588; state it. 55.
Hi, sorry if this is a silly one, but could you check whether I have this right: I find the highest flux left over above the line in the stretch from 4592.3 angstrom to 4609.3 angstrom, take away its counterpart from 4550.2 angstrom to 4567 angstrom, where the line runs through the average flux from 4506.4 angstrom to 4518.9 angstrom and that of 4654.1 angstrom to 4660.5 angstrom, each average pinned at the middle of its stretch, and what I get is 1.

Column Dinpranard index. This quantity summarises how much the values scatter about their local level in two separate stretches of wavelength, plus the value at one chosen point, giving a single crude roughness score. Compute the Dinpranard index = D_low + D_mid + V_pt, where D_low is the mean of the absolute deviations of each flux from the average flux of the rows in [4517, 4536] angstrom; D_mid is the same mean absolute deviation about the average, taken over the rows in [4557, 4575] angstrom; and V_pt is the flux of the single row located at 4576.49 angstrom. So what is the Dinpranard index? 63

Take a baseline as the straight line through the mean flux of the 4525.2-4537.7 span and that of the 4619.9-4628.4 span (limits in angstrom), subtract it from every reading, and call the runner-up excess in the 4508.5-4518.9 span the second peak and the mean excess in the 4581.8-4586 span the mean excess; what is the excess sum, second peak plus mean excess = 9.4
